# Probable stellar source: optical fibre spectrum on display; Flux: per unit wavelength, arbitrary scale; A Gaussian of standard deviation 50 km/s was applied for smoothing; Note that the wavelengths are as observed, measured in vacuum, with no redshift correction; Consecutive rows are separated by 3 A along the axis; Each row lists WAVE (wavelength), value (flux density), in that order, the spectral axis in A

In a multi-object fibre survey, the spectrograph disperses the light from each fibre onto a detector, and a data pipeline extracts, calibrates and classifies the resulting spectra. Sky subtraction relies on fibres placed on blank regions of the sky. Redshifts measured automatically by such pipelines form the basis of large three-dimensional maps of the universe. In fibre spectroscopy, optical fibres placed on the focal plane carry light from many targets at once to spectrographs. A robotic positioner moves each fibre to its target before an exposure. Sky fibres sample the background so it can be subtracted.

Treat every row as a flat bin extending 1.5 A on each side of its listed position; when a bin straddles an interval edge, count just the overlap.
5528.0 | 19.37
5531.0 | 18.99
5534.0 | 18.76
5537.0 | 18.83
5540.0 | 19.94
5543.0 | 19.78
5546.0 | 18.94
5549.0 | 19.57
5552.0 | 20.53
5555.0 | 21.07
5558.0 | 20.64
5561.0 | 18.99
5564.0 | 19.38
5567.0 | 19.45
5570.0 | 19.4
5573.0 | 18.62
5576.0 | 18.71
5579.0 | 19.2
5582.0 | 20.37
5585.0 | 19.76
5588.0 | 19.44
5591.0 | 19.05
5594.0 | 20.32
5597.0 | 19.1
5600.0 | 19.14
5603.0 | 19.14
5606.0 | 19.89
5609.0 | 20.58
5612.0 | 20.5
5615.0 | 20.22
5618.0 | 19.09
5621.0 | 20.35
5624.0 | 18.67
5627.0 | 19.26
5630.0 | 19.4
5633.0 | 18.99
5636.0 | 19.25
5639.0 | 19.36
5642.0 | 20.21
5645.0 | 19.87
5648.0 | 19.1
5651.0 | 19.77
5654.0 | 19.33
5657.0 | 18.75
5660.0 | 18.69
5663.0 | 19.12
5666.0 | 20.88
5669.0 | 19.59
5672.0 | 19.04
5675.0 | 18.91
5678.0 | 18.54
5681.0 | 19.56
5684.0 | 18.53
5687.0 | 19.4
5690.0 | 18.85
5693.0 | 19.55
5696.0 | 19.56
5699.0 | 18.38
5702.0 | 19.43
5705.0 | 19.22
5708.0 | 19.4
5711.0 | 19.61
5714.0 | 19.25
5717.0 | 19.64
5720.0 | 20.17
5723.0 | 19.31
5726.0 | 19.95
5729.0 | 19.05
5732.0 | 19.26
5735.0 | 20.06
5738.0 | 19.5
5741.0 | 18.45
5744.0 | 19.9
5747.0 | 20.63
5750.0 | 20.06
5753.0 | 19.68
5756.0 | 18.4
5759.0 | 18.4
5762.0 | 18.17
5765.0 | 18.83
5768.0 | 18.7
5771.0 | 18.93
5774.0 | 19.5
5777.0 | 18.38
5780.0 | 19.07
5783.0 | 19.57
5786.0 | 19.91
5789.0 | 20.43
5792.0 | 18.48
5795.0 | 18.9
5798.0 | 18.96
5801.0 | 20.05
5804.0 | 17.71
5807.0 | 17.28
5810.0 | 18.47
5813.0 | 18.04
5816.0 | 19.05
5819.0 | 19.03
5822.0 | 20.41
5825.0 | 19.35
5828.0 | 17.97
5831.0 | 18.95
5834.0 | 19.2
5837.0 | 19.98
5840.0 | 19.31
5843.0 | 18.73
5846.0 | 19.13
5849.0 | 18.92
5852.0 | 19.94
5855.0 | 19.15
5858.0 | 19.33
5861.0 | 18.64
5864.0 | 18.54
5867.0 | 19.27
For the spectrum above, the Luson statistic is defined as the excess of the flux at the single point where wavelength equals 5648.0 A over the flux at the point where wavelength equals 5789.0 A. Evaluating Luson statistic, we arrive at -1.3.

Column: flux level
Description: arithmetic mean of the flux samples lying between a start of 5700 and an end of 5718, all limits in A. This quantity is 19.4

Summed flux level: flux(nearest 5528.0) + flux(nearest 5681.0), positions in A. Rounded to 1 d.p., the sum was 38.9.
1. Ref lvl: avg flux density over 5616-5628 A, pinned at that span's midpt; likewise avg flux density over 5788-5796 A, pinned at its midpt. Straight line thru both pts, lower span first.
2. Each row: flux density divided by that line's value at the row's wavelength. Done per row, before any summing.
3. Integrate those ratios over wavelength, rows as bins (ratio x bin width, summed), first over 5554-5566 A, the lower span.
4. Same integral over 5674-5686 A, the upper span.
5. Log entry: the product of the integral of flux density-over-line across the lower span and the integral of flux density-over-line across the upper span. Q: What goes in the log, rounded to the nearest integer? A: 145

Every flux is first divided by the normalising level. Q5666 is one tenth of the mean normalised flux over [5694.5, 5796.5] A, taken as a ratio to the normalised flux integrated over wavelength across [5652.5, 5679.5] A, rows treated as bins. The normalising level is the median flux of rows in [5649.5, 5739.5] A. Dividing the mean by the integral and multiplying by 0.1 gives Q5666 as 0.0037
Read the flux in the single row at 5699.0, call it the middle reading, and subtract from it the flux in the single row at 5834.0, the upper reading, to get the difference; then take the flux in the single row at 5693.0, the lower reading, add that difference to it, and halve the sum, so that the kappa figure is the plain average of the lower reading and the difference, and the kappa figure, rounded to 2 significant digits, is 9.4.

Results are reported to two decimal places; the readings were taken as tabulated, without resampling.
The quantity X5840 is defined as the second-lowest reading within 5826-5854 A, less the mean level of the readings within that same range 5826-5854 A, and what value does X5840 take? -0.40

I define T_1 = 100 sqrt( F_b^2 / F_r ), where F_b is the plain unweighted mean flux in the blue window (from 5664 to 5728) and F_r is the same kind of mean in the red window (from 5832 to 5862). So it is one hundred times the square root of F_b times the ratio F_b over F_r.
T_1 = 442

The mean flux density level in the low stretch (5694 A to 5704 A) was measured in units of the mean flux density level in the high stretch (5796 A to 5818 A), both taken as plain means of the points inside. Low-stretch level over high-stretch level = 1.033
